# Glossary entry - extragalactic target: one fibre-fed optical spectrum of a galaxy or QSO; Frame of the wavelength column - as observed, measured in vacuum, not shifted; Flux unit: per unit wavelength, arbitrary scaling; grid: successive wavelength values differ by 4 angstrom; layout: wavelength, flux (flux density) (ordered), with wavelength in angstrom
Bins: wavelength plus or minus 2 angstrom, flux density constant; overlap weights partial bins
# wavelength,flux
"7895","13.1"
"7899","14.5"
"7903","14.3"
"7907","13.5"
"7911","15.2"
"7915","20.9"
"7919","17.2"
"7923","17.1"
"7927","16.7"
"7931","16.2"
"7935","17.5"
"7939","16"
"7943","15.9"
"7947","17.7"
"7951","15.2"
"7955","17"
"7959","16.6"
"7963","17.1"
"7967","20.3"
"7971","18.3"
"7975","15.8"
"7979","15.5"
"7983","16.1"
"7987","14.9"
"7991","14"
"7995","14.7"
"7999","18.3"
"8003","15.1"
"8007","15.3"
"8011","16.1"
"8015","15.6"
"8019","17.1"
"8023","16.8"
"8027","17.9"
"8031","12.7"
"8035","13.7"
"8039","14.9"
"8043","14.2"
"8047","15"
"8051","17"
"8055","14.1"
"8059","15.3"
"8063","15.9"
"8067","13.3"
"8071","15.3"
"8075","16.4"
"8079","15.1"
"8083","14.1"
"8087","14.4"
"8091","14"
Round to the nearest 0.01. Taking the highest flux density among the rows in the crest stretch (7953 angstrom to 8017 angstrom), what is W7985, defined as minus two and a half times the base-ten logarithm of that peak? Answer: -3.27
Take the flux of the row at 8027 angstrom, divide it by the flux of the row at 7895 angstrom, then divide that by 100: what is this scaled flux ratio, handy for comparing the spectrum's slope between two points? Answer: 0.0137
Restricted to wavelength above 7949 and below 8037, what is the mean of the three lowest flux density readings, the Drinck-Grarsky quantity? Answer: 13.5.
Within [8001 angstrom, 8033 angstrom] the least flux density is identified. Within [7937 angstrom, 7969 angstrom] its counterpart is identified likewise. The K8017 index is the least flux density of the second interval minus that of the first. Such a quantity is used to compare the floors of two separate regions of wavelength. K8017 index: 2.5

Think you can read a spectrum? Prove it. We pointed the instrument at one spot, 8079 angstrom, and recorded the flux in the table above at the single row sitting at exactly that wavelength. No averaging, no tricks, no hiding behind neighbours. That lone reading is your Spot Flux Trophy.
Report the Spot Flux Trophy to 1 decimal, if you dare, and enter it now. 15.1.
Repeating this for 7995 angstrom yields 14.7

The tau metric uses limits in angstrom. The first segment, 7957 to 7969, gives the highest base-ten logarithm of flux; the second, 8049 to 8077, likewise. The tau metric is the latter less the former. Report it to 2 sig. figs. -0.077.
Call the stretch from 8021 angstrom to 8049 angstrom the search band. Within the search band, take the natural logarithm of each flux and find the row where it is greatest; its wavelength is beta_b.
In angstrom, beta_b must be 8027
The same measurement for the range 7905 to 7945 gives 7915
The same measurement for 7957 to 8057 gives 7967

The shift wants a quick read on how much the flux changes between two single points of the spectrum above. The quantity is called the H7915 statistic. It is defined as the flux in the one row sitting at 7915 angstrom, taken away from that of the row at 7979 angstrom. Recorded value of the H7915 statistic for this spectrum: -5.4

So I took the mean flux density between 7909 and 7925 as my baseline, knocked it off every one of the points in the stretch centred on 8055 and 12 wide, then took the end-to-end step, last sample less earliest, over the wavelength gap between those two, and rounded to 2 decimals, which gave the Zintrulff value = -0.21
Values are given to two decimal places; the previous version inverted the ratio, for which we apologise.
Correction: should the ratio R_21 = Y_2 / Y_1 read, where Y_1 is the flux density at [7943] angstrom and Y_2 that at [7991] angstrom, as 0.88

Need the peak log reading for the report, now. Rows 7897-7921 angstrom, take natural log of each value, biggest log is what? 3.04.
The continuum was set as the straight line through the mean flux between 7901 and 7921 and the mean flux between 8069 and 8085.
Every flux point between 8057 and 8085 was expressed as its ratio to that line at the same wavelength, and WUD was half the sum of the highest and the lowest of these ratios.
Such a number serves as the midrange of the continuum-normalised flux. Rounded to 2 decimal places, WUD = 0.97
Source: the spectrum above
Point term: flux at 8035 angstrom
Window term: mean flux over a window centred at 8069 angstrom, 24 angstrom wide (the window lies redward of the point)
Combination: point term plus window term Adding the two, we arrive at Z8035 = 29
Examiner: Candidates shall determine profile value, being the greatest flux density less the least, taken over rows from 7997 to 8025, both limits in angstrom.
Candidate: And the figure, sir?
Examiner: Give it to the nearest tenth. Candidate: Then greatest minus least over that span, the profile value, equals 3.2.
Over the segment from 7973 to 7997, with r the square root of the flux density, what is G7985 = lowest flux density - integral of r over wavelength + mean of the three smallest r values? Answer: -75.6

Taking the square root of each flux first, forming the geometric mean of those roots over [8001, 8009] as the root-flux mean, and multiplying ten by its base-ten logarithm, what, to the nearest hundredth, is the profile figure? 5.91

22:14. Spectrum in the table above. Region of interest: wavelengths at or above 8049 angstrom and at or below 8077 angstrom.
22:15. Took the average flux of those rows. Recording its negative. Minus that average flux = -15.3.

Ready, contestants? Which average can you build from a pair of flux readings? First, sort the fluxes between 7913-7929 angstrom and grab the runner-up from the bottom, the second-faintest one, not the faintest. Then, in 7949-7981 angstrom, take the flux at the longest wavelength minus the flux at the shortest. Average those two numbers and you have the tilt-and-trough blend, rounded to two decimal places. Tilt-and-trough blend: 8.70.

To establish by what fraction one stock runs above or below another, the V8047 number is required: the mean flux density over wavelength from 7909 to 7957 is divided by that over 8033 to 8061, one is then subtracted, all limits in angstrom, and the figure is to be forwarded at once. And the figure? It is 0.13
